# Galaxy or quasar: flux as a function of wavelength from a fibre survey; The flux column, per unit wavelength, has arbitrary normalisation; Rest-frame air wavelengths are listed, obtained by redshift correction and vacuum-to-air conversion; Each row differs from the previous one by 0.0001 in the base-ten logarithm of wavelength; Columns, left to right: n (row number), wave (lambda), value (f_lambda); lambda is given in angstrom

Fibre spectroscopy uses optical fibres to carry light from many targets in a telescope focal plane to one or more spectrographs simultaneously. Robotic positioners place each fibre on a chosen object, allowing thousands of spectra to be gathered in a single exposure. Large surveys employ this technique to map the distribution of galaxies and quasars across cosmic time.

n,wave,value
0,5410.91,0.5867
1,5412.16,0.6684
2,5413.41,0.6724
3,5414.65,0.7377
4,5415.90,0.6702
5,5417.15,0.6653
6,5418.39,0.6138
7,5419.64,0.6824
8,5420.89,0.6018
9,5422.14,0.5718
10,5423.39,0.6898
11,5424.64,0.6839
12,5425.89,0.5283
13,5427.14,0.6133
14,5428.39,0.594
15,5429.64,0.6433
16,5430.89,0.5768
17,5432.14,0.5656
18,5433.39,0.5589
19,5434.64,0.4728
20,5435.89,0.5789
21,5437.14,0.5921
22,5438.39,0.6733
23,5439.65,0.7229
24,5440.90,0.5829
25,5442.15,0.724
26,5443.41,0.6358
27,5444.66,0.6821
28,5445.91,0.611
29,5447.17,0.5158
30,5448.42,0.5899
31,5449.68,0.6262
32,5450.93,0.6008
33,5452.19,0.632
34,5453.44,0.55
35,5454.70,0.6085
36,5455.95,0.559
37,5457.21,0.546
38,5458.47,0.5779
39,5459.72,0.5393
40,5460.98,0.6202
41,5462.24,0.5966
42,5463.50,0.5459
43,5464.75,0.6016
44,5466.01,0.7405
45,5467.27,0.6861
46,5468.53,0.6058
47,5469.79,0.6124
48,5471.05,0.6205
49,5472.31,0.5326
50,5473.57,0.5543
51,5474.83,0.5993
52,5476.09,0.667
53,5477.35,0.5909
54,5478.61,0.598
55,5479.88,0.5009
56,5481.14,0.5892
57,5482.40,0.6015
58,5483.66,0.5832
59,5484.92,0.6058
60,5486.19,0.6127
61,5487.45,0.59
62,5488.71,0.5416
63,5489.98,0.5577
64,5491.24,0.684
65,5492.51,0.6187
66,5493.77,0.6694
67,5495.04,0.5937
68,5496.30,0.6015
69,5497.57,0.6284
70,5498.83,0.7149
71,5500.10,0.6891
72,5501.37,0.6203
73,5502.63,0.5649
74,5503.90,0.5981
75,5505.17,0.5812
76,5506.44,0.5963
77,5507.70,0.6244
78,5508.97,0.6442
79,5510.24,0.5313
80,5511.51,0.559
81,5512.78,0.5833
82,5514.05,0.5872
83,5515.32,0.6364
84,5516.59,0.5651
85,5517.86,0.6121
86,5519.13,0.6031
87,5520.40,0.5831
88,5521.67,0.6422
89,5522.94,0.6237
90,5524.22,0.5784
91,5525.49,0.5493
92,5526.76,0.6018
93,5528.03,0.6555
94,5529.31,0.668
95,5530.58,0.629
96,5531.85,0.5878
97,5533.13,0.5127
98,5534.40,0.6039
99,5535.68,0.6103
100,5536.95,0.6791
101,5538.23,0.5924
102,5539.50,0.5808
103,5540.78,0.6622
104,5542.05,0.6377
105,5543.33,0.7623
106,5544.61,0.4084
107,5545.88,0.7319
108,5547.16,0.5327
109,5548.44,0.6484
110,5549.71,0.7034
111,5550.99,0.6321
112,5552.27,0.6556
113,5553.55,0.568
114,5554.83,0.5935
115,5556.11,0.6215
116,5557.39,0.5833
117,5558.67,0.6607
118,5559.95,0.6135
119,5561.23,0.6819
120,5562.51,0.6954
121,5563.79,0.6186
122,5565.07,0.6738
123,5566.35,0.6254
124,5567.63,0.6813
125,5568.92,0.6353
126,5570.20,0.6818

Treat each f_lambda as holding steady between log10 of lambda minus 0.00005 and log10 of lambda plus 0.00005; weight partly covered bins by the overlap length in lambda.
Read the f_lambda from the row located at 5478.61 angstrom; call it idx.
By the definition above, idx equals 0.598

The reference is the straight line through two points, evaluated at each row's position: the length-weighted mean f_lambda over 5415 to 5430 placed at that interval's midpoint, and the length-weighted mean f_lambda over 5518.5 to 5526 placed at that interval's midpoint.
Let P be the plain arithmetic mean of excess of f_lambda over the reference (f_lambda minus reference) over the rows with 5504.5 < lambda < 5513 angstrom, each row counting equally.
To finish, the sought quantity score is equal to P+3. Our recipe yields 2.99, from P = -0.013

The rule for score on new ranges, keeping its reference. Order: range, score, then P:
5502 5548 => 3.01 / 0.007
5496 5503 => 3.03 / 0.032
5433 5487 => 2.98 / -0.017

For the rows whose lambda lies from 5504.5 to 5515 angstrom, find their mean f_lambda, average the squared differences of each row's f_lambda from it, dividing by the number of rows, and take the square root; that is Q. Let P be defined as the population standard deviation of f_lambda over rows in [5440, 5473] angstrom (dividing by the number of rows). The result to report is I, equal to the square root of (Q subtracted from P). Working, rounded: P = 0.055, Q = 0.033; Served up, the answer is 0.149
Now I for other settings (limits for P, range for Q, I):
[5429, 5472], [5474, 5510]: 0.117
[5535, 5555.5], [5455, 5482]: 0.166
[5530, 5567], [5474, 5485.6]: 0.167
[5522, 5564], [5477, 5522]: 0.151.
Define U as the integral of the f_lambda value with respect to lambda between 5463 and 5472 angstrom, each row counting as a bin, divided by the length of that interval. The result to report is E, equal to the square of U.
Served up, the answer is 0.39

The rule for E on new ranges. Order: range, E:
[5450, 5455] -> 0.36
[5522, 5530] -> 0.38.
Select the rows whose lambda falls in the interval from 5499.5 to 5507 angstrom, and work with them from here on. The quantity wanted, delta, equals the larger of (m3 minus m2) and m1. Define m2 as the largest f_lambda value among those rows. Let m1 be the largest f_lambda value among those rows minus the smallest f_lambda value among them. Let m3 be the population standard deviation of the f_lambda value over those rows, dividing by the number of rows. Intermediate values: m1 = 0.12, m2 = 0.6891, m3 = 0.040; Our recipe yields 0.12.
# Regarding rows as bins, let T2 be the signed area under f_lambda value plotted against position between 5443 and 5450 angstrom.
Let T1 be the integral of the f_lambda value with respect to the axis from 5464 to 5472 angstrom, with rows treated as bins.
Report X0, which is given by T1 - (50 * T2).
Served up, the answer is -208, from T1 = 5.1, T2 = 4.3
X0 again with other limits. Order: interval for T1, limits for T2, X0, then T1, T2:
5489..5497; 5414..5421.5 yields -243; 4.9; 5.0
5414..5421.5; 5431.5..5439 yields -210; 5.0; 4.3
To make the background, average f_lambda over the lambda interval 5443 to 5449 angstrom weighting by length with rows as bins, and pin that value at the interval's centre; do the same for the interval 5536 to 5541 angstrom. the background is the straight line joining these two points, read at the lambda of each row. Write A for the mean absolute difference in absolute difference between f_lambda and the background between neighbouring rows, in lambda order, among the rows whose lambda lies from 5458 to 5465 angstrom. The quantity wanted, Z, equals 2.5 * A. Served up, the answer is 0.104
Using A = 0.041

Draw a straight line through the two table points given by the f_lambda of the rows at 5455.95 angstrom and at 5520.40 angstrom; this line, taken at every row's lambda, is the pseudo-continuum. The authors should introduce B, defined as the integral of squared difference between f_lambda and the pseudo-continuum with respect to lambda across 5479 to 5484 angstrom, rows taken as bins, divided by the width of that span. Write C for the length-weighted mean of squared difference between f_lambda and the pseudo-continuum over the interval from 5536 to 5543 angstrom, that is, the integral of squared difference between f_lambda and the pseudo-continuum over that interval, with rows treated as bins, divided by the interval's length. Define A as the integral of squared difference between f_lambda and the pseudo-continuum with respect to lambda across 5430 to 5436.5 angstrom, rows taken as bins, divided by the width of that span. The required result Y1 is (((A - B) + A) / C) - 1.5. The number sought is -1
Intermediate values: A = 0.002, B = 0.0016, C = 0.0041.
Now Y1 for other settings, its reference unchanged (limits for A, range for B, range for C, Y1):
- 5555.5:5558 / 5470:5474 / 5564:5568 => -2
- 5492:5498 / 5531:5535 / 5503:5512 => 2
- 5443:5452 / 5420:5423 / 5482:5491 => 2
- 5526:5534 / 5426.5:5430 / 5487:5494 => -1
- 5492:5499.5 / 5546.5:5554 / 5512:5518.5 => 8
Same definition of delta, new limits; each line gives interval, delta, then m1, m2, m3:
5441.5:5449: 0.21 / 0.21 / 0.724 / 0.066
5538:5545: 0.35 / 0.35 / 0.7623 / 0.107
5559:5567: 0.08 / 0.08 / 0.6954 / 0.033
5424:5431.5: 0.16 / 0.16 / 0.6839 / 0.049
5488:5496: 0.14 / 0.14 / 0.684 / 0.053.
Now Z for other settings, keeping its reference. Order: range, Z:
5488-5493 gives 0.077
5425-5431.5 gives 0.068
